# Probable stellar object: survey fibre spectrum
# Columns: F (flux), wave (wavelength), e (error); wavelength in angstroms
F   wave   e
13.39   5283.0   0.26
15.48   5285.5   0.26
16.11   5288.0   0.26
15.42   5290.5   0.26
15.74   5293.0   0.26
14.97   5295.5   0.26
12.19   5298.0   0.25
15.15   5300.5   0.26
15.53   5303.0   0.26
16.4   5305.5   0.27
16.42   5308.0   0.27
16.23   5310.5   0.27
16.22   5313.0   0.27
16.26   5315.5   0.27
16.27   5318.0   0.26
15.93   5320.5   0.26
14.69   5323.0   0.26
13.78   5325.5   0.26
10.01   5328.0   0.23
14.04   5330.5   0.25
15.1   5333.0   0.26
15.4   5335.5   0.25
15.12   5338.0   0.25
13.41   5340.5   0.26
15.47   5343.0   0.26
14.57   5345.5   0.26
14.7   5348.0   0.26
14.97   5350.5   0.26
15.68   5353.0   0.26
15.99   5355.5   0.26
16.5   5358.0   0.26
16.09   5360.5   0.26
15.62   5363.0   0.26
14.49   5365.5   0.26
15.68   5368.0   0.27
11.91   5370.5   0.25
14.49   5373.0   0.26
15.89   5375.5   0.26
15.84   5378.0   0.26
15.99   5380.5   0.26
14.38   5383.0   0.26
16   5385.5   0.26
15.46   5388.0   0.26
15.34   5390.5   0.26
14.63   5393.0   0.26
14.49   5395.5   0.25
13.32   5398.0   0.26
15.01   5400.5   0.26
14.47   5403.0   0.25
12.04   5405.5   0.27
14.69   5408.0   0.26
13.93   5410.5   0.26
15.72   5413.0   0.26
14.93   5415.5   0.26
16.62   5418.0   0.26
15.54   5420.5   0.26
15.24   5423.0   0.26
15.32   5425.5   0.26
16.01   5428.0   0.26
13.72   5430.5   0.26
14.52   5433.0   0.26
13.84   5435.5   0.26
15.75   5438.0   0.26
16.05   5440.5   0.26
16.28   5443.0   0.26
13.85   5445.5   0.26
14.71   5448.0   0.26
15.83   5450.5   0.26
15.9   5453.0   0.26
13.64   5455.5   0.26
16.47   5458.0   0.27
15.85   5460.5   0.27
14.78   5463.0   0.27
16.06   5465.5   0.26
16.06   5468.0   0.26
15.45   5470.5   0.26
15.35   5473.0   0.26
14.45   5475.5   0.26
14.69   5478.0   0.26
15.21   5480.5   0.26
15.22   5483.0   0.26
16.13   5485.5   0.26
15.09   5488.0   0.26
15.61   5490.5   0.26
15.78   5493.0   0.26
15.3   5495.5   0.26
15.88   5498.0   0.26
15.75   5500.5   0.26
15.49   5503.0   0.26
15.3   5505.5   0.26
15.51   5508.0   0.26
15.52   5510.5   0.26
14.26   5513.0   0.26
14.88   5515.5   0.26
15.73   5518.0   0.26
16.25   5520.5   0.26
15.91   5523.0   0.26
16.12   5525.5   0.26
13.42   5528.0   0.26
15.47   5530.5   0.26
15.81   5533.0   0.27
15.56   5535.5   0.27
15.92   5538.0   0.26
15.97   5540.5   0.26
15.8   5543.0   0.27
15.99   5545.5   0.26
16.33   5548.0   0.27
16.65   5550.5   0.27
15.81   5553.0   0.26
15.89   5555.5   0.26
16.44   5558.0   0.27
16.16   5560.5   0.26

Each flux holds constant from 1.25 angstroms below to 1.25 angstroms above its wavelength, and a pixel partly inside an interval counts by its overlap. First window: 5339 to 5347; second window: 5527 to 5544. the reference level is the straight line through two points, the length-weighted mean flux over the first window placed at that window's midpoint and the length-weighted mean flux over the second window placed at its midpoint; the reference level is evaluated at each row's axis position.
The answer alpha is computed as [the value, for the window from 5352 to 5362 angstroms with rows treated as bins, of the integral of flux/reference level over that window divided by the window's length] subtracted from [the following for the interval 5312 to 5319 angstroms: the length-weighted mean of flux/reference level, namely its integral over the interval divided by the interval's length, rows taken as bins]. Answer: 0.028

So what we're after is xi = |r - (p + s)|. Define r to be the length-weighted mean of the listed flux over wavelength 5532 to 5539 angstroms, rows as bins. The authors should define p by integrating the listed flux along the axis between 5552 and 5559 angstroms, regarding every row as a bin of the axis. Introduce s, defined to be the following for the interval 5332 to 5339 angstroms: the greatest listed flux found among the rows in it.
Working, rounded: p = 112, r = 15.8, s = 15.4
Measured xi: 112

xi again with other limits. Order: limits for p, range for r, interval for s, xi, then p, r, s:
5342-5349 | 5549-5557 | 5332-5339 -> 104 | 104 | 16.1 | 15.4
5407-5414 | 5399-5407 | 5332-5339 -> 105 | 103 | 13.9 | 15.4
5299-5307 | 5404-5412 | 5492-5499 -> 127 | 125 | 13.6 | 15.88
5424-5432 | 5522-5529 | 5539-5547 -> 121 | 120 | 15.2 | 15.99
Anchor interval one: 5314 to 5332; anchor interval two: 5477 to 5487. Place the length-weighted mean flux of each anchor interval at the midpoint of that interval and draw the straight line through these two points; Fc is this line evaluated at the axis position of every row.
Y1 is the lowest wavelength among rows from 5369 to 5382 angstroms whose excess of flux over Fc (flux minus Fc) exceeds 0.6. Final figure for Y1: 5375.5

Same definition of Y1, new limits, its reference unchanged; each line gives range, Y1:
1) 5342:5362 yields 5343.0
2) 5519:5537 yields 5520.5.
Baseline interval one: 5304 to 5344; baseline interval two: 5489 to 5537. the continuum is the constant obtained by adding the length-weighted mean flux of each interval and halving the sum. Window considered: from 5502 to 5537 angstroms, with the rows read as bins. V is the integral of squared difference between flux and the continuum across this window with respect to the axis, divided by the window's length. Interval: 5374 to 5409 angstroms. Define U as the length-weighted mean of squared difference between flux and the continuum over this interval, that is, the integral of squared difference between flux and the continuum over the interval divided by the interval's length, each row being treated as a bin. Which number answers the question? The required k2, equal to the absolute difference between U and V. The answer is 0.79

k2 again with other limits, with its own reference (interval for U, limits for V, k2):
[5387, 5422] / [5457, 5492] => 1.06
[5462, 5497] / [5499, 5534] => 0.28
